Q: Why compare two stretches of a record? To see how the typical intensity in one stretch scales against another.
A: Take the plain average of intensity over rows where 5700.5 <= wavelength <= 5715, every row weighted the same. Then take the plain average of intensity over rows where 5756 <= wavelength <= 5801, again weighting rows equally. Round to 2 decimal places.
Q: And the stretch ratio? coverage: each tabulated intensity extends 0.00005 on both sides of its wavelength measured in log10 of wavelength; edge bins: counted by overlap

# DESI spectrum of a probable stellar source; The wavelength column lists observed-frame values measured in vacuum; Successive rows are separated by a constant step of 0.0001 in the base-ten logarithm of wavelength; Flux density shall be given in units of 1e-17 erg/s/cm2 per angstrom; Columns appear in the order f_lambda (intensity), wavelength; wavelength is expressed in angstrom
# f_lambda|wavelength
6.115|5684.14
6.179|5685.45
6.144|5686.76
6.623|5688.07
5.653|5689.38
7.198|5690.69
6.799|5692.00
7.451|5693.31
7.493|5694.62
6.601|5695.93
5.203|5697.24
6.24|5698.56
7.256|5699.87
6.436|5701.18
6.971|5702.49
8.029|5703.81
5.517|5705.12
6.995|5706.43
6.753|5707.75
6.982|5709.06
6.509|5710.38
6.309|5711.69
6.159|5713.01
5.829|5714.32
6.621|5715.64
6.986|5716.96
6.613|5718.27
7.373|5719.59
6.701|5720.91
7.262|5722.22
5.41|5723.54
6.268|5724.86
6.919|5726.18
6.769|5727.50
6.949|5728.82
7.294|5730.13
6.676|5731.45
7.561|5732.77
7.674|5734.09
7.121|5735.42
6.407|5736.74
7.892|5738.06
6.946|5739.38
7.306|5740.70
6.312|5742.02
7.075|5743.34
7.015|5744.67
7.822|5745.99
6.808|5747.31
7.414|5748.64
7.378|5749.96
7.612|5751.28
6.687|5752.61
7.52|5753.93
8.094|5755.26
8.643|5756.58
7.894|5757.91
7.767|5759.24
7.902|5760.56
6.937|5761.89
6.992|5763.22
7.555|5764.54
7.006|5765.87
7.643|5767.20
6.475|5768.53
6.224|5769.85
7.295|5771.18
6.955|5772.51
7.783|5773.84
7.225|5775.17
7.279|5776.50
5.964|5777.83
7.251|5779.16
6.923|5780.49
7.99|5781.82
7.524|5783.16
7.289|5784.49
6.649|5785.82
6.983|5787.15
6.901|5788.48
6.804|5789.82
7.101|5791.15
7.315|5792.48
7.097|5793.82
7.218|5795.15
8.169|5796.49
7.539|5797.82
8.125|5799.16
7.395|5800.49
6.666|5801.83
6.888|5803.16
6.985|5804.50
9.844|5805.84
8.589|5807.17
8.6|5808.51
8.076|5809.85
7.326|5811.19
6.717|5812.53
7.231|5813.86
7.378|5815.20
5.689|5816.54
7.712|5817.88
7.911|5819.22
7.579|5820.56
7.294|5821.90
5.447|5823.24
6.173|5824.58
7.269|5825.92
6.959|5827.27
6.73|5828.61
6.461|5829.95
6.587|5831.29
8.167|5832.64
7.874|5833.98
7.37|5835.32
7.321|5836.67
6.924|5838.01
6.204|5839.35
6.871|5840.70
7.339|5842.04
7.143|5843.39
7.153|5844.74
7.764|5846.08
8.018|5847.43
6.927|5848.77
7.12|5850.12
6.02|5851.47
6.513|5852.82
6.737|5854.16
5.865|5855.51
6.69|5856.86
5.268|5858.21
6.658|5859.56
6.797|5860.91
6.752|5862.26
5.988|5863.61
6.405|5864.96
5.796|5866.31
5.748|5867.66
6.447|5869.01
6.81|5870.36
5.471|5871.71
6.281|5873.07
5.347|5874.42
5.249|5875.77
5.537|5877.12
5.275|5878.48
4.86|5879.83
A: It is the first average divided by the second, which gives 0.90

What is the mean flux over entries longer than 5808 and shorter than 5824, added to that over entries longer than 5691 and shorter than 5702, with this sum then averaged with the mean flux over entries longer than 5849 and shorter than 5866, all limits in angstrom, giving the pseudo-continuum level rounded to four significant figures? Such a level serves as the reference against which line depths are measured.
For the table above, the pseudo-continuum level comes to 10.17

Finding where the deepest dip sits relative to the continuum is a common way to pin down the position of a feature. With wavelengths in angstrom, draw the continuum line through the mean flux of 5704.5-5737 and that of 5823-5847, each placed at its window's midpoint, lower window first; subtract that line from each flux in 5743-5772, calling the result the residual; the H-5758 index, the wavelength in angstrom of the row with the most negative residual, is 5769.85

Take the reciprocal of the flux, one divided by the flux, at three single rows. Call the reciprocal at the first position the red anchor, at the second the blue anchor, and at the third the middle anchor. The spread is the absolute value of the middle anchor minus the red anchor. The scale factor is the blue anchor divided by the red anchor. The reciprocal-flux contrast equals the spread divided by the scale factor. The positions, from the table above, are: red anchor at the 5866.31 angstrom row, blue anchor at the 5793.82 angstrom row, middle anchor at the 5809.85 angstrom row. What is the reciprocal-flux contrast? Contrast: 0.060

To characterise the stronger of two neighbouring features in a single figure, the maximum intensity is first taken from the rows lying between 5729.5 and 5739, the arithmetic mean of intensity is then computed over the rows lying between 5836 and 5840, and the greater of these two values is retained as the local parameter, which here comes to 7.89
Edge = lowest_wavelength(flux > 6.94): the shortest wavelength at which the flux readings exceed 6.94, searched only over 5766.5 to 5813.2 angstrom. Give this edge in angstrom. 5767.20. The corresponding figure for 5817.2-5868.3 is 5817.88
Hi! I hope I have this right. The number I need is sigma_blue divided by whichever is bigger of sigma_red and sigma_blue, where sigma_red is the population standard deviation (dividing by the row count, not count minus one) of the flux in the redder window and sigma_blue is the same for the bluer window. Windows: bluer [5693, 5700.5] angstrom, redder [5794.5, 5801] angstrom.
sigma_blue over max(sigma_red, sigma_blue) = 1.00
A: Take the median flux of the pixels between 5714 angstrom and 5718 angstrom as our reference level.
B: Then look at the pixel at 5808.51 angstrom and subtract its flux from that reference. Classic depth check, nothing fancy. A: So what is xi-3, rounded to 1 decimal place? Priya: -2.0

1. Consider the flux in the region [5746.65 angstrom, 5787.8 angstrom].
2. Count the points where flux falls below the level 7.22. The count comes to 12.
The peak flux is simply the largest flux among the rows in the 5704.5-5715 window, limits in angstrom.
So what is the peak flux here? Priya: 6.995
